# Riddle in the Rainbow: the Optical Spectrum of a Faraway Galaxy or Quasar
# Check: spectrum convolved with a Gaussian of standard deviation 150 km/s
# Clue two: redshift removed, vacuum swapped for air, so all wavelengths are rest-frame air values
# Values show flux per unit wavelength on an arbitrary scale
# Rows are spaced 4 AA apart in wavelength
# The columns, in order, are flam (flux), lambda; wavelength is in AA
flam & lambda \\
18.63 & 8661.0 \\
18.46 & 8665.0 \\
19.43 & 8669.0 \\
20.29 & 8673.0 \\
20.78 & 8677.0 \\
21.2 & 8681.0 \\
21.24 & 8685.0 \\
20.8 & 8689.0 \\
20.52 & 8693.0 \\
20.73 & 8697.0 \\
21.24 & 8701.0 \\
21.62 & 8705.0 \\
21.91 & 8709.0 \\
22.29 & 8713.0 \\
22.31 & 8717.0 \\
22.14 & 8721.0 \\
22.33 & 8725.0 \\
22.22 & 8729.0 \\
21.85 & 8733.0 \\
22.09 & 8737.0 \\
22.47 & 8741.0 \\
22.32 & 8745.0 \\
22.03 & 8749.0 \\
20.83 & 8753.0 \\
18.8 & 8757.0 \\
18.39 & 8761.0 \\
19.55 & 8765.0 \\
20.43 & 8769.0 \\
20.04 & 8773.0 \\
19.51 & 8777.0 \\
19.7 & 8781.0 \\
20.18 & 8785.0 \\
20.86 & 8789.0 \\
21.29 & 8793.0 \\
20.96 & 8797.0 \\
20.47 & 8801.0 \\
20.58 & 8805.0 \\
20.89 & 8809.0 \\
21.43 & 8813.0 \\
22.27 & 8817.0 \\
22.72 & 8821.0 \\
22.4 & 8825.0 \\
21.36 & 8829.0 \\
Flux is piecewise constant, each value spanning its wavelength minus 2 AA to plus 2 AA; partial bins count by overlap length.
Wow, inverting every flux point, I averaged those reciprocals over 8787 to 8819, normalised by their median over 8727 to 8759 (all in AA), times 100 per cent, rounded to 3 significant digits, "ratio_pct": 105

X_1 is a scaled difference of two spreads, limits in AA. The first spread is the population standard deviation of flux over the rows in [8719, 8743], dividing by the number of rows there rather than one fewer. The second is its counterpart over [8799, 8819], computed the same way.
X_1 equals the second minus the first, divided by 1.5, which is 0.3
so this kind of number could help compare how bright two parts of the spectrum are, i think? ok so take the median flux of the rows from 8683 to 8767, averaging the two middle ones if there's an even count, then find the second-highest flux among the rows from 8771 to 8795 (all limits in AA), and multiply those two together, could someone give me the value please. 456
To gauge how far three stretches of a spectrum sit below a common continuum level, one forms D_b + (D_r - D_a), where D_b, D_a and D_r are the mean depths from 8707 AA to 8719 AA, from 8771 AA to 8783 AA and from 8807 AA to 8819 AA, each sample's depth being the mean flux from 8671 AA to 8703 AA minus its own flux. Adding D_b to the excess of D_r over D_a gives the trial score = -3.1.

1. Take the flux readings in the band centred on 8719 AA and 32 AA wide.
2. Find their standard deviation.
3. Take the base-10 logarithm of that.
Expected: -0.6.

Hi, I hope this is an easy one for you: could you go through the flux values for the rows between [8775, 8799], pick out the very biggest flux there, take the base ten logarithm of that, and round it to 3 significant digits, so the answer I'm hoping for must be 1.33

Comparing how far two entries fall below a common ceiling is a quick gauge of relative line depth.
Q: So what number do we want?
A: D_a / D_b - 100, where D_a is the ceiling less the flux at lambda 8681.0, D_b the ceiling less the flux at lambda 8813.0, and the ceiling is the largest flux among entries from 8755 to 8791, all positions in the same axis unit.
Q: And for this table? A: -99.4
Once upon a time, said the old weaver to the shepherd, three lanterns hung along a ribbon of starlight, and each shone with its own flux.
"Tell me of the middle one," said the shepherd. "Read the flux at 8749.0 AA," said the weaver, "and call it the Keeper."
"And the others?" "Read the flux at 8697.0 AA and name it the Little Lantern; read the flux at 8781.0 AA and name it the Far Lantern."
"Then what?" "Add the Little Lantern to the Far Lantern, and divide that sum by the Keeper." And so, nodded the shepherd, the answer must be 1.8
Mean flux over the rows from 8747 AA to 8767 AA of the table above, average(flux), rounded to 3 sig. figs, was 19.9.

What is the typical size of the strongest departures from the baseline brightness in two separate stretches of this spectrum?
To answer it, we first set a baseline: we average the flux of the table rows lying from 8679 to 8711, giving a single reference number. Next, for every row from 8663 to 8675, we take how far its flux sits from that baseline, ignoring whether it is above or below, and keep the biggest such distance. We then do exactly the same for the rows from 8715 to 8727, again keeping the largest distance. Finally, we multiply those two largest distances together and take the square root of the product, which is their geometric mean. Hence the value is 1.8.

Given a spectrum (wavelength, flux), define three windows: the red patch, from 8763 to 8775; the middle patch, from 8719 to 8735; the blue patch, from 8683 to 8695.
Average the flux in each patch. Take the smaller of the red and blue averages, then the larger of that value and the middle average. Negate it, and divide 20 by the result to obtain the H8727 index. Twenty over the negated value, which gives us -0.90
